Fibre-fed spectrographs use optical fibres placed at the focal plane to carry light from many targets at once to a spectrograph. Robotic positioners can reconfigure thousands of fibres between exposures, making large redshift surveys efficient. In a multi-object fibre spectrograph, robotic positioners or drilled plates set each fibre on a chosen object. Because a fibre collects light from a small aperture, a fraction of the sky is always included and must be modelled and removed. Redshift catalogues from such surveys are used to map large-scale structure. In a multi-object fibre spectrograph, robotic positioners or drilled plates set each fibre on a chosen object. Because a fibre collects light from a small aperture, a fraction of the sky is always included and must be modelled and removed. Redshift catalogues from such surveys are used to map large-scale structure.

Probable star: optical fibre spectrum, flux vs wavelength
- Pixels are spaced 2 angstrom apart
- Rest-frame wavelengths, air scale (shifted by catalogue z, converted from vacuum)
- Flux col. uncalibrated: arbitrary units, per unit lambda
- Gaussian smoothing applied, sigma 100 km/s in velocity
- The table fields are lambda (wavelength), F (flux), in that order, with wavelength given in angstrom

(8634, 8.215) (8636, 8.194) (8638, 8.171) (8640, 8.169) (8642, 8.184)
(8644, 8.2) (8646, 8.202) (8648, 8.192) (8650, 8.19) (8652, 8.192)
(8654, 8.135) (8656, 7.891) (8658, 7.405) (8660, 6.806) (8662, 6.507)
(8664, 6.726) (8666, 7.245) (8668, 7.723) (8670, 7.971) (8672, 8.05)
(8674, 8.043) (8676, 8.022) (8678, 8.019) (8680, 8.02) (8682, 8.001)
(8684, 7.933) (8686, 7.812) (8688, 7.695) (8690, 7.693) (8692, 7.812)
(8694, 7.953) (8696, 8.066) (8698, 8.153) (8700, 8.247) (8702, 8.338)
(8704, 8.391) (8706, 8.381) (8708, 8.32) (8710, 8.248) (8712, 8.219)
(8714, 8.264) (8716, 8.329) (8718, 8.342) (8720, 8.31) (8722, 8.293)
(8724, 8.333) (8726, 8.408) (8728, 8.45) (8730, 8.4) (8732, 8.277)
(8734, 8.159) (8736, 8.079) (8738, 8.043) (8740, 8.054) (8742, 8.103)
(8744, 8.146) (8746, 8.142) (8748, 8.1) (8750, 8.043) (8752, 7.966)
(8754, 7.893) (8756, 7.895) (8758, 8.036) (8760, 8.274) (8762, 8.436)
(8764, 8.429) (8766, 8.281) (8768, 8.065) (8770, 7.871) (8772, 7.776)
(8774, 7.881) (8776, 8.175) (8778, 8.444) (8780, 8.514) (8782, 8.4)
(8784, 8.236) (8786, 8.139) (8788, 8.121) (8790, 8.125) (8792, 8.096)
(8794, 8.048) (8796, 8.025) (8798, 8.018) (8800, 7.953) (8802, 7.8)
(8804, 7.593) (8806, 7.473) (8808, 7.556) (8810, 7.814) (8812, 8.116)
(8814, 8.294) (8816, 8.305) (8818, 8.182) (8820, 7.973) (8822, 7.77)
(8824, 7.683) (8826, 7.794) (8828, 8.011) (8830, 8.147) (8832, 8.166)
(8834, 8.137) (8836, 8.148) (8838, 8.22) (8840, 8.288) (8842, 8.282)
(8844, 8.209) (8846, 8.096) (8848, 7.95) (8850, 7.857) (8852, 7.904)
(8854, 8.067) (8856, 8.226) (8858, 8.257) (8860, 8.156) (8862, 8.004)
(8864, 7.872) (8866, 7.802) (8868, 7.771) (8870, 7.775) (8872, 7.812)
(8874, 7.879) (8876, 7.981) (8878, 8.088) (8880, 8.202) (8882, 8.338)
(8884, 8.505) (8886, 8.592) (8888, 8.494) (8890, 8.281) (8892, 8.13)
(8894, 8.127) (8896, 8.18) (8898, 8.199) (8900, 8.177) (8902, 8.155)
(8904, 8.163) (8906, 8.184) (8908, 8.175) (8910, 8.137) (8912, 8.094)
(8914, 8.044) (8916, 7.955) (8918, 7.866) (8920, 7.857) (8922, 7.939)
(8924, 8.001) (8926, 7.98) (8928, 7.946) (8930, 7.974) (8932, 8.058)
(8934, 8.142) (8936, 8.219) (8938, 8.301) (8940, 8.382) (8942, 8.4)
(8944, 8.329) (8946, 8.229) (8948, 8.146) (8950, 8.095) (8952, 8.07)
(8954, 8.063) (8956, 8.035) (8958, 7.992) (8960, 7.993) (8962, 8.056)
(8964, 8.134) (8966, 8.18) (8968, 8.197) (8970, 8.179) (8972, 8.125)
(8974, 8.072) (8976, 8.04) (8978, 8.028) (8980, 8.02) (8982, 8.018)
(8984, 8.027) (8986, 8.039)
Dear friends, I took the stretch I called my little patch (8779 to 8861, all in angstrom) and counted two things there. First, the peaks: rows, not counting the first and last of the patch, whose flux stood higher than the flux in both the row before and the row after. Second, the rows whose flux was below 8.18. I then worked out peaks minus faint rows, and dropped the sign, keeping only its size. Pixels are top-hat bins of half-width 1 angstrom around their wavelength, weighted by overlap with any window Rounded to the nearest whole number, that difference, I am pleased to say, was 24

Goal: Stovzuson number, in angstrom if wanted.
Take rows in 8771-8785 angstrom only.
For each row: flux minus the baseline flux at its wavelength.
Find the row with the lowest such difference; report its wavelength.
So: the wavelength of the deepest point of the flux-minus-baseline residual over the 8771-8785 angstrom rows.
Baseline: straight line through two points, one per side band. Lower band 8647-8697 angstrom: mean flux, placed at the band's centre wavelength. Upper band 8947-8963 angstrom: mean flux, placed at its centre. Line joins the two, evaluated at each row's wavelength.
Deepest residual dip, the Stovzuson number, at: 8772 angstrom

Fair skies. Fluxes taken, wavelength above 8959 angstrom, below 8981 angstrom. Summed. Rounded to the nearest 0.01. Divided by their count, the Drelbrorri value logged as 8.09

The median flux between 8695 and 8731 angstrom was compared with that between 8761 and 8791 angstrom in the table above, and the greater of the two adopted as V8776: 8.32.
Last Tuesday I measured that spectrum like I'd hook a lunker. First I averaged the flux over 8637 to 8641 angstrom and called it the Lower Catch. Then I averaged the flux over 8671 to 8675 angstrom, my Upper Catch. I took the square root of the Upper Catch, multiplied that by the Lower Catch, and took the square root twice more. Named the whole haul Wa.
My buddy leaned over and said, 2.194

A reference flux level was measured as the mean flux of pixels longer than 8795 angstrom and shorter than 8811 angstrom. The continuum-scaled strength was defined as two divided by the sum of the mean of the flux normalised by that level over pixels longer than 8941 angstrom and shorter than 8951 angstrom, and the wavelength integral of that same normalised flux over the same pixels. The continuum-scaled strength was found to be 0.172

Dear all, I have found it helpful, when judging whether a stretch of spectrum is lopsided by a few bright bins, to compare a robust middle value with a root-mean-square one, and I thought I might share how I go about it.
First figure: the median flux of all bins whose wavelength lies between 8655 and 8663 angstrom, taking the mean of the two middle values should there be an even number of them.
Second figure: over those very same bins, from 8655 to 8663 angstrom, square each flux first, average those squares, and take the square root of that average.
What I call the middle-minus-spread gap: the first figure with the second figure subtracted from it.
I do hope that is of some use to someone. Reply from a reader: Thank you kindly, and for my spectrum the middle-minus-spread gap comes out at -0.067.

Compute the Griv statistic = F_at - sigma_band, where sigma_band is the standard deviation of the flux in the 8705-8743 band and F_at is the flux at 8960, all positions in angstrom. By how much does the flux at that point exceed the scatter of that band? 7.87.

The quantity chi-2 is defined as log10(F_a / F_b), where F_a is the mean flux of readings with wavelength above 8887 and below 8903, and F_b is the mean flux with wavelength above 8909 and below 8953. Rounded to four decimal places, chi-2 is 0.0064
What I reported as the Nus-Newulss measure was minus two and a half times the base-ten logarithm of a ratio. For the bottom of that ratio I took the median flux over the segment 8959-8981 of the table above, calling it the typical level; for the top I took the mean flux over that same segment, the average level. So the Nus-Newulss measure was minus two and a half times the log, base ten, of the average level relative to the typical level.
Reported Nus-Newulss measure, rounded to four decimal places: -0.0028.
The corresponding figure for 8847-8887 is -0.0080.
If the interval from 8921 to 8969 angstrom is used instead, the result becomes -0.0049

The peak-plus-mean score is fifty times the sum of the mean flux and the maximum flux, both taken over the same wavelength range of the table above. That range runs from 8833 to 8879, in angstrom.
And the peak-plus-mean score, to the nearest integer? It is 816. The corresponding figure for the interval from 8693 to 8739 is 836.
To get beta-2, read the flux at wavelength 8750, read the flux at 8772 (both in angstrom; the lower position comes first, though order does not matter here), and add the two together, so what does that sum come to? 15.8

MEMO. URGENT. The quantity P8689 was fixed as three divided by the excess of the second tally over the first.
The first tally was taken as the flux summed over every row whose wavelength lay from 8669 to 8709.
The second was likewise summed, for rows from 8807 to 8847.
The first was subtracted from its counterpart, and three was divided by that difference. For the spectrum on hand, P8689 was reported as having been 11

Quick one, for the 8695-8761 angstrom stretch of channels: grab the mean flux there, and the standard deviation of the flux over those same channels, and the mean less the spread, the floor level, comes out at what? 8.05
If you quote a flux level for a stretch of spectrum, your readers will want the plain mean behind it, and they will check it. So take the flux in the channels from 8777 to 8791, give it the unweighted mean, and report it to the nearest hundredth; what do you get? 8.28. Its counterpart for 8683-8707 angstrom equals 8.04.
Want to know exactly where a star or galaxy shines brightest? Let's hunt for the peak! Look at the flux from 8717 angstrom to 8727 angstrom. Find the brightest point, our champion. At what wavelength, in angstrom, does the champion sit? 8726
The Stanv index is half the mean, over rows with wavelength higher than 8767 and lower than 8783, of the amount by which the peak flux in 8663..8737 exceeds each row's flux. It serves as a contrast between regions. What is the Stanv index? 0.155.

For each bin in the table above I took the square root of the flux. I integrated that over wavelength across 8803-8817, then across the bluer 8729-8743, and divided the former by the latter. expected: 0.98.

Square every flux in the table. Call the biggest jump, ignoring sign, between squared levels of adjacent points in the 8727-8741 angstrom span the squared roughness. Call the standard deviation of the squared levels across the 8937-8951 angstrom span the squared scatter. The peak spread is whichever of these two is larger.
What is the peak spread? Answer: 2.1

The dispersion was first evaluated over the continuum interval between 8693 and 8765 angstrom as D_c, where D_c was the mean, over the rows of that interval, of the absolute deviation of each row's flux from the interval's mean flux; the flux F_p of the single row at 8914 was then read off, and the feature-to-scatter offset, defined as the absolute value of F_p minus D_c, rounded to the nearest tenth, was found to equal 7.9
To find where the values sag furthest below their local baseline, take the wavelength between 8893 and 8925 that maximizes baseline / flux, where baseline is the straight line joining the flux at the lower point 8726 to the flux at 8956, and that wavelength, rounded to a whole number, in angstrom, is 8920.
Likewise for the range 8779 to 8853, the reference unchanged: 8806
